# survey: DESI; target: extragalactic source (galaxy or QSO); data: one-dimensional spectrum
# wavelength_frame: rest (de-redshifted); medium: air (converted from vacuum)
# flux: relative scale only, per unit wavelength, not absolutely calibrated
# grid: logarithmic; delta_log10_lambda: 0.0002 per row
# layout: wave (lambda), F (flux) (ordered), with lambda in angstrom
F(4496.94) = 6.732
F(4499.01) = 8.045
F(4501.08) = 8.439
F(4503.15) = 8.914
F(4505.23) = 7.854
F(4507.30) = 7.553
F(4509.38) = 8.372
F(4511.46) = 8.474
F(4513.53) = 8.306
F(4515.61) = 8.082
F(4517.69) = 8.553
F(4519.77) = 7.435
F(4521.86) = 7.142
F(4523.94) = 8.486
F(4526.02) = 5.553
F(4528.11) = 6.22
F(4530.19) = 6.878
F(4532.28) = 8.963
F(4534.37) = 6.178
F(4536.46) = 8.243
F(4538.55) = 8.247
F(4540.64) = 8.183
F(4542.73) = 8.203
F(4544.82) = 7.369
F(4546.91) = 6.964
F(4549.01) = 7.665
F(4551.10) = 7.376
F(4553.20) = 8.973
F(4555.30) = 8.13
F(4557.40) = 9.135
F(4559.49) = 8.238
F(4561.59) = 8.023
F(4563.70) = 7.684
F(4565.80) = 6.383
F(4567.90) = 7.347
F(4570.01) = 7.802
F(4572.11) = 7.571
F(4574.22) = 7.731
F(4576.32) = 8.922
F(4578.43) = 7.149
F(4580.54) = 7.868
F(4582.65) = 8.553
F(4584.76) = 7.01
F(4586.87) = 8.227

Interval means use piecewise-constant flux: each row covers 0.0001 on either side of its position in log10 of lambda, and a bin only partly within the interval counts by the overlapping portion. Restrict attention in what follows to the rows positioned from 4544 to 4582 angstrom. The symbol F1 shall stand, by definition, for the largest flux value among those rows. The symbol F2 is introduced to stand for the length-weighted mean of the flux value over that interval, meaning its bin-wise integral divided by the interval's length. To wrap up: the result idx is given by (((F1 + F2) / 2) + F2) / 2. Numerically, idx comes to 8.14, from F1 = 9.135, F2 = 7.81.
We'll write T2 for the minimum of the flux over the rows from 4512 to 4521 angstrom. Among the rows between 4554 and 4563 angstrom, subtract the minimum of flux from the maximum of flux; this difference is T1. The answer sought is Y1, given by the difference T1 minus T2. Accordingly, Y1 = -6.3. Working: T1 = 1.1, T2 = 7.435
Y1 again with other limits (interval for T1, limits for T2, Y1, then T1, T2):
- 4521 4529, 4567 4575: -4.4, 2.9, 7.347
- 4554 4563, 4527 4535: -5.1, 1.1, 6.178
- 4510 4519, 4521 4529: -5.1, 0.5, 5.553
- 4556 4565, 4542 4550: -5.5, 1.5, 6.964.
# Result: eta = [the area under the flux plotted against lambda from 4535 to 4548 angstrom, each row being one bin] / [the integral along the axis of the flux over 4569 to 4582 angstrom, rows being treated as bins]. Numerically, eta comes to 0.99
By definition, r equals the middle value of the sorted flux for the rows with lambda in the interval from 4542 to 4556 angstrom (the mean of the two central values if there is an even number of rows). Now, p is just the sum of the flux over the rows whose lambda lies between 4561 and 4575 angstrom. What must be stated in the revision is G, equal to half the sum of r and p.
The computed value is 30.1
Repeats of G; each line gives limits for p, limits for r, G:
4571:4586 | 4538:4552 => 31.2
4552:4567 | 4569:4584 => 32.2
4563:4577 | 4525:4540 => 30.2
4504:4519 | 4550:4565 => 32.7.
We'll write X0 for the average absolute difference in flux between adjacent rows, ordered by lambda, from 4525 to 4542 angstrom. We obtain 1.19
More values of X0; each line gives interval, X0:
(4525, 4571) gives 0.87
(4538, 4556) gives 0.59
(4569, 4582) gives 0.81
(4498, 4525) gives 0.56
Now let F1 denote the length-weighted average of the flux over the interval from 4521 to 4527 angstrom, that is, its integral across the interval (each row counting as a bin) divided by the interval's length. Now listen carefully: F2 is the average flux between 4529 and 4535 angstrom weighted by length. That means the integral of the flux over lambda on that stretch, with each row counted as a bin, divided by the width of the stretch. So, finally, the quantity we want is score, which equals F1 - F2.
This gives -0.3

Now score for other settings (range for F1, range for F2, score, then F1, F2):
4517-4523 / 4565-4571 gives 0.5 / 7.67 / 7.2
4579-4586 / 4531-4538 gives 0.0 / 7.78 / 7.8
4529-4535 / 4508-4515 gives -0.9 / 7.39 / 8.3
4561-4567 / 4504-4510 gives -0.6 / 7.31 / 7.9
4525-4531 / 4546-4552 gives -1.1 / 6.19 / 7.3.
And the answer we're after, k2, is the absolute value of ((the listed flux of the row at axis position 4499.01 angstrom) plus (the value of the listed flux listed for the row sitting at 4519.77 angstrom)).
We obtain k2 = 15.5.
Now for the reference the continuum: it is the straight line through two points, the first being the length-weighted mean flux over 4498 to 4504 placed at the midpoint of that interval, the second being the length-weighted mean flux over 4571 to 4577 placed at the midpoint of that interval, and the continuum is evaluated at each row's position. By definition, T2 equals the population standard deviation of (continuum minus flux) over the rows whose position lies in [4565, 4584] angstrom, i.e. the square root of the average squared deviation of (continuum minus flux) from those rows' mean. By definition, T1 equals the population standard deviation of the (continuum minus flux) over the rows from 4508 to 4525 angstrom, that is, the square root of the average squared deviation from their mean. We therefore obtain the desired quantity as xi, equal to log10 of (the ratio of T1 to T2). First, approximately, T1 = 0.5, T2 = 0.7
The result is -0.17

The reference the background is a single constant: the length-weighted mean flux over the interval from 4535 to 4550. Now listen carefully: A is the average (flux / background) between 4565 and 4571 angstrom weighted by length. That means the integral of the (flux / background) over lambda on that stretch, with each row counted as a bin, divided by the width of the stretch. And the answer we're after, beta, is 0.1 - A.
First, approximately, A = 0.92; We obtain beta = -0.824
